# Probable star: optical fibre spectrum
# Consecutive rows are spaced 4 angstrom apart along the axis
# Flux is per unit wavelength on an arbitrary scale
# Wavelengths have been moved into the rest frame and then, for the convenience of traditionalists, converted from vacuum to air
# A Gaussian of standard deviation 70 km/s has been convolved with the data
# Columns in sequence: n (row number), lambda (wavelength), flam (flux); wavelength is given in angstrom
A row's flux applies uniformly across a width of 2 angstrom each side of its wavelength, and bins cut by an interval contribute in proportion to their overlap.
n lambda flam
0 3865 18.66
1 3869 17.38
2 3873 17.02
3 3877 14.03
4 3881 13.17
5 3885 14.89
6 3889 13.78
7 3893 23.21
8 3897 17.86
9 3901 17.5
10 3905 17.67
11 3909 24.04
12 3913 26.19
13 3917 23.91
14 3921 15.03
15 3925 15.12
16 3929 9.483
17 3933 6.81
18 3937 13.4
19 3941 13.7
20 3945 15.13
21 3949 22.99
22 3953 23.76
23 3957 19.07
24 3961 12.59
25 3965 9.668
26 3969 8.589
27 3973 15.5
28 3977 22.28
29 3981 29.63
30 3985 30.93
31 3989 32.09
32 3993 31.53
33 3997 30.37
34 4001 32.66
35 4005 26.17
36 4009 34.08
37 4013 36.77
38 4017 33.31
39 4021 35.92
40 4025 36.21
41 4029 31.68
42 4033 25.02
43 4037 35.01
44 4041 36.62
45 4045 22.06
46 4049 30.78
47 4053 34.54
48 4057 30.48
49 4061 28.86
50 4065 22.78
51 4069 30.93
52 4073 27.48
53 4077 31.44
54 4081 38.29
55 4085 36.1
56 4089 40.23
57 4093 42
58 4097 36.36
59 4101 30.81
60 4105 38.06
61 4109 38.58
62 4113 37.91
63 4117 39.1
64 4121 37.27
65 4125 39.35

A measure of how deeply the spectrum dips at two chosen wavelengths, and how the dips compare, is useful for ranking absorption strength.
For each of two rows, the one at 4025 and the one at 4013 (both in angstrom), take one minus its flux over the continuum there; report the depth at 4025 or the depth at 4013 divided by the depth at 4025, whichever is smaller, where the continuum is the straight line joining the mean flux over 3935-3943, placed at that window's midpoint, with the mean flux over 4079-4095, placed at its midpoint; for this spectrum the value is -0.27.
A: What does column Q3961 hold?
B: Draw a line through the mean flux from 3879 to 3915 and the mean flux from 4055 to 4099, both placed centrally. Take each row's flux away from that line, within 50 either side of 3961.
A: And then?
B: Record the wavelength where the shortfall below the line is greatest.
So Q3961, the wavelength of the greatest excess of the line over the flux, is 3969 angstrom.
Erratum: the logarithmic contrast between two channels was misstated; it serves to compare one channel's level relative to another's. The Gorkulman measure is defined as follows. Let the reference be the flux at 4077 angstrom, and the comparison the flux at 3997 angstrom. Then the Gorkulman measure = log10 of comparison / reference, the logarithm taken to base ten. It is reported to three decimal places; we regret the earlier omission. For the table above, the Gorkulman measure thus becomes -0.015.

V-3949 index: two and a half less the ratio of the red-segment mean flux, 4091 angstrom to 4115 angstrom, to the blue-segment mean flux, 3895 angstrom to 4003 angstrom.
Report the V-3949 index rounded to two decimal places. 0.63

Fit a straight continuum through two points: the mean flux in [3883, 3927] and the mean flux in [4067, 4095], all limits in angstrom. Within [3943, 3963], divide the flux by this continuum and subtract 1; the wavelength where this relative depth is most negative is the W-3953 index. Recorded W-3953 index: 3961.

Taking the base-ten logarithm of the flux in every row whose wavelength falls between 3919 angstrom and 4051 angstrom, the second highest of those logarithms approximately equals 1.564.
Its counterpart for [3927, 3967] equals 1.362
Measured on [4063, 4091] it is 1.583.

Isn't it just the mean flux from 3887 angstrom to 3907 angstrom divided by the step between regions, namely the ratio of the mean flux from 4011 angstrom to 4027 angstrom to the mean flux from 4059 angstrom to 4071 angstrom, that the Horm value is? 14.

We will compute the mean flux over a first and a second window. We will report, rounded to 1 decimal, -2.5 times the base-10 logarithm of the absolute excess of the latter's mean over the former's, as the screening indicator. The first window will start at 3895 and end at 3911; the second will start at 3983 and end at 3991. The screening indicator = -2.7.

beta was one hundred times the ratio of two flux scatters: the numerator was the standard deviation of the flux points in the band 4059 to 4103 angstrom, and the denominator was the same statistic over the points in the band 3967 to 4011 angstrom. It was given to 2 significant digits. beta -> 73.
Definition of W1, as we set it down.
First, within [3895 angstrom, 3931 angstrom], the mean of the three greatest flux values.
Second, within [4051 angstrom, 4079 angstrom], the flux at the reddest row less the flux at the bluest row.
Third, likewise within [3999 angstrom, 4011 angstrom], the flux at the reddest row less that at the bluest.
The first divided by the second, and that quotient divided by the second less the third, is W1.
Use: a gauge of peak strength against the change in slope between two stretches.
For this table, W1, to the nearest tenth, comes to 1.8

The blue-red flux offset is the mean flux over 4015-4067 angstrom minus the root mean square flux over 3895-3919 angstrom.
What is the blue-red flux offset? 10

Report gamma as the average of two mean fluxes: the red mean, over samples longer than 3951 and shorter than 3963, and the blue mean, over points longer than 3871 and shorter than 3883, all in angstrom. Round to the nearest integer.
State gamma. 17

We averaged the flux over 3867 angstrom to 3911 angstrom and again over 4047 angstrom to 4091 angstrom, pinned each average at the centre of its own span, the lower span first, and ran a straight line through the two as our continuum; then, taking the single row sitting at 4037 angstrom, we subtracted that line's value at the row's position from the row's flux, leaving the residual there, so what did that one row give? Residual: 5.6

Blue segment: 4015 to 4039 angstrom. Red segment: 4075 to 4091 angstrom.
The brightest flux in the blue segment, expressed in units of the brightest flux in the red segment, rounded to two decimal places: 0.90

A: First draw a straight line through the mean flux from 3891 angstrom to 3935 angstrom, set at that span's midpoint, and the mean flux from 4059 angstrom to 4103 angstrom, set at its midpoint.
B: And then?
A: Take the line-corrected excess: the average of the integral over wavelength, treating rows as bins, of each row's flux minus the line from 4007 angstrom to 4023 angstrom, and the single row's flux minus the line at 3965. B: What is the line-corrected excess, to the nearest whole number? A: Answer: 56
